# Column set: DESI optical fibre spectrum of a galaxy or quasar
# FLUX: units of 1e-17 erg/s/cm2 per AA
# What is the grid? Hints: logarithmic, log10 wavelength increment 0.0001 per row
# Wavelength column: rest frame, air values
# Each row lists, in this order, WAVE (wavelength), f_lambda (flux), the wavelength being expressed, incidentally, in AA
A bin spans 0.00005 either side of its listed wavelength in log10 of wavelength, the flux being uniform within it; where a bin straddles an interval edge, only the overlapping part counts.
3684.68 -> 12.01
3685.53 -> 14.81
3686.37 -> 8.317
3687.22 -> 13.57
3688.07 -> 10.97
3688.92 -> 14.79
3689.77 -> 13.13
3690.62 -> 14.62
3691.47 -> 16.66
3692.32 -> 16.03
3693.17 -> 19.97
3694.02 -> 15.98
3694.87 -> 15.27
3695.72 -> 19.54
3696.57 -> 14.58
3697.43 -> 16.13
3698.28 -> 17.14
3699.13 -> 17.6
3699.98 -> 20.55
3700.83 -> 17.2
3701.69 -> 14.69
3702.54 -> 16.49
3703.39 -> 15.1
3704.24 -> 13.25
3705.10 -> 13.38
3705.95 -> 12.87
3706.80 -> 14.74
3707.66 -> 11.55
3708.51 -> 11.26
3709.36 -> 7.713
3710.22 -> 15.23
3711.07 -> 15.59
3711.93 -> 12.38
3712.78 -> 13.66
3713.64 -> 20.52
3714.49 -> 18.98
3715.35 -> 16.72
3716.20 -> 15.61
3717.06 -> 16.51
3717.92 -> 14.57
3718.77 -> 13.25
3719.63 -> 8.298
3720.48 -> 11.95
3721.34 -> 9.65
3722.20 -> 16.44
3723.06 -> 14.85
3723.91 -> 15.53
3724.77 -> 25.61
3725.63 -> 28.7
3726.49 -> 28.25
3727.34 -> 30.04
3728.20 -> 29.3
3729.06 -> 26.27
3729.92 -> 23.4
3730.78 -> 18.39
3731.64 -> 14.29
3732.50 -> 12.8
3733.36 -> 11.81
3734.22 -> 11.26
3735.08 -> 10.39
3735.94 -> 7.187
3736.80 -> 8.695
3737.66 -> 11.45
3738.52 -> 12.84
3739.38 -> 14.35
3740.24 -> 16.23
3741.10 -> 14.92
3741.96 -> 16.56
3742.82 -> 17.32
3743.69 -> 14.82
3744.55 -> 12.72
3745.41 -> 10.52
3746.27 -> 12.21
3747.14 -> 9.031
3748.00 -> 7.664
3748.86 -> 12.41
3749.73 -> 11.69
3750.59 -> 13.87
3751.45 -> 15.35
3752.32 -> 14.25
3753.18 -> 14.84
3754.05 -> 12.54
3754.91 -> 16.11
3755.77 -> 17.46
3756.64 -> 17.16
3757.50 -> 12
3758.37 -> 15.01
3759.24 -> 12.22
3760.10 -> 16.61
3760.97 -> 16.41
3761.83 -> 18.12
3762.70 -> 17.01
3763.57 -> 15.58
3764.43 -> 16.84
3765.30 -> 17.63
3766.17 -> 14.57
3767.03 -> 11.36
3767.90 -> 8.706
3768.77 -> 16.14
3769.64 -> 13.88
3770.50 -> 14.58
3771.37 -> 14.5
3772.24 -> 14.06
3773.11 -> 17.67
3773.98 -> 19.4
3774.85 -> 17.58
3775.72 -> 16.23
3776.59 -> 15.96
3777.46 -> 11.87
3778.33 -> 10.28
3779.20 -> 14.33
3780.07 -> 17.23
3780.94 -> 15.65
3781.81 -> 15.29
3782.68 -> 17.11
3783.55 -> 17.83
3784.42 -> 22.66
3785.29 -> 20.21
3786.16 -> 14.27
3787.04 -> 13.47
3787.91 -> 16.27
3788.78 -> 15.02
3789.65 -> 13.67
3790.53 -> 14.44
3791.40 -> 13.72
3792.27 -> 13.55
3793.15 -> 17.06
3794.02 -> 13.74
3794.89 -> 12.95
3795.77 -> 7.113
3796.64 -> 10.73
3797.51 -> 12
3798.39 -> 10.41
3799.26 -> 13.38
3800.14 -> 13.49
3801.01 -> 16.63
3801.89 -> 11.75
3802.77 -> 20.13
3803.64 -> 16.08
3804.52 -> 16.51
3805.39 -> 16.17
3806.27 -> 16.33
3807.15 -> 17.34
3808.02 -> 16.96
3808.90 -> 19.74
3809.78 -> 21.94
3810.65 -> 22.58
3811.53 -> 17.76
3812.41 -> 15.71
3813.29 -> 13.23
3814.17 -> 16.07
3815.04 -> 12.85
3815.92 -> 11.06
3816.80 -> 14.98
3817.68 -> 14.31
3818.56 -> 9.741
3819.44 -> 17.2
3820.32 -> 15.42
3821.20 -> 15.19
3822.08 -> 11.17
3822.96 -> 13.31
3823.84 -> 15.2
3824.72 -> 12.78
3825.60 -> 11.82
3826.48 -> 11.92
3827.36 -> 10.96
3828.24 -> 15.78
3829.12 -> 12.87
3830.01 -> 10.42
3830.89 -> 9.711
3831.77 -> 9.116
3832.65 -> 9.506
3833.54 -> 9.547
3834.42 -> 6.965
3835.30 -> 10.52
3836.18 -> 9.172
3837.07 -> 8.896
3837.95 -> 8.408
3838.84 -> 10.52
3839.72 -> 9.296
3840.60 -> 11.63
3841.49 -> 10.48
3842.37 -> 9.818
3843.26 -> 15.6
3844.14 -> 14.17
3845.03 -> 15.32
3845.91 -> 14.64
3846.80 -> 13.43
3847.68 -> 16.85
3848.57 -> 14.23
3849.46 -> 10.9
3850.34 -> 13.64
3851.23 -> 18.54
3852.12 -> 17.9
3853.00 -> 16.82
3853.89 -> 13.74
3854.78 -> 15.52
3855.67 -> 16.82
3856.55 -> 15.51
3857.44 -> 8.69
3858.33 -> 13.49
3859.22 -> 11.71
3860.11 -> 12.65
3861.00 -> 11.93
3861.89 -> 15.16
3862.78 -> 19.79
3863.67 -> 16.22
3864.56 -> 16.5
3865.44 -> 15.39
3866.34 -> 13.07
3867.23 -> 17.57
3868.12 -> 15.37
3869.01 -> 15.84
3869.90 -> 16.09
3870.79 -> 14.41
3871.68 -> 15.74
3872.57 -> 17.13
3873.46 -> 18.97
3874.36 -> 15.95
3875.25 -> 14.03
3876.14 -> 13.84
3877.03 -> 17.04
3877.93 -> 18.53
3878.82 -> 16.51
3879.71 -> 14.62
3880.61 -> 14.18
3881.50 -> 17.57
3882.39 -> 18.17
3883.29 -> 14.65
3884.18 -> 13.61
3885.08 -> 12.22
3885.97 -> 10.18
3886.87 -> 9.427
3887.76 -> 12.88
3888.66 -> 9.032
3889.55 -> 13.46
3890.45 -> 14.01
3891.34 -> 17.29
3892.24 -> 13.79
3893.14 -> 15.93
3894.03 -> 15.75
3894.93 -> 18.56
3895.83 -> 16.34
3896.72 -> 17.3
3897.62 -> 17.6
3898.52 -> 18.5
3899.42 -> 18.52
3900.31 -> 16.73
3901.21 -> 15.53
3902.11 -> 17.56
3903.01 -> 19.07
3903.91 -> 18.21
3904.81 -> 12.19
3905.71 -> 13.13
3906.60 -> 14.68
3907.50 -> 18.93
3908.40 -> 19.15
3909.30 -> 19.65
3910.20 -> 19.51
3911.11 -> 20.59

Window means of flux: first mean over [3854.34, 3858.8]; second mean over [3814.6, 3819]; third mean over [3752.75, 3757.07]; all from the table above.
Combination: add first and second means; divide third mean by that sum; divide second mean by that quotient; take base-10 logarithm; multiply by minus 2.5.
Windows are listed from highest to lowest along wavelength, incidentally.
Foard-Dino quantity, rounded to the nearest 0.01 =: -3.33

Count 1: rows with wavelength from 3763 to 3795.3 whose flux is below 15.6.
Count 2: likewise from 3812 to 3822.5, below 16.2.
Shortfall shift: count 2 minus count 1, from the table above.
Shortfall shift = -10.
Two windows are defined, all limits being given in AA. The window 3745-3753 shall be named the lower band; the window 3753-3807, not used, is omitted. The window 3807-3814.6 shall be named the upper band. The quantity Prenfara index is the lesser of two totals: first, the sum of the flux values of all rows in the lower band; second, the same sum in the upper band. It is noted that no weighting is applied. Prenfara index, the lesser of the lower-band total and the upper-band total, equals 107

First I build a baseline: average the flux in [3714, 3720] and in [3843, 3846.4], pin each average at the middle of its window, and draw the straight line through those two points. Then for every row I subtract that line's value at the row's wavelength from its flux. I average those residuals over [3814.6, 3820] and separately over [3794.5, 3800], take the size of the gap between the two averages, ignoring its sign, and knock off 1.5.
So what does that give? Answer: 0.7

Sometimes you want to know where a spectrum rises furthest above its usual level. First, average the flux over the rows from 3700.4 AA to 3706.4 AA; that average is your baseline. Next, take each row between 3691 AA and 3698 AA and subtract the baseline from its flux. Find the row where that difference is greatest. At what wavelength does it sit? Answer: 3693.17 AA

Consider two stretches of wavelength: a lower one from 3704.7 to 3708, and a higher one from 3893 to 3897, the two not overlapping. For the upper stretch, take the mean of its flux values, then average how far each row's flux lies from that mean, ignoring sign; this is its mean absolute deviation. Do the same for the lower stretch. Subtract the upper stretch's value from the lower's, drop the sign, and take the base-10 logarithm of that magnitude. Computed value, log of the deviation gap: -2.74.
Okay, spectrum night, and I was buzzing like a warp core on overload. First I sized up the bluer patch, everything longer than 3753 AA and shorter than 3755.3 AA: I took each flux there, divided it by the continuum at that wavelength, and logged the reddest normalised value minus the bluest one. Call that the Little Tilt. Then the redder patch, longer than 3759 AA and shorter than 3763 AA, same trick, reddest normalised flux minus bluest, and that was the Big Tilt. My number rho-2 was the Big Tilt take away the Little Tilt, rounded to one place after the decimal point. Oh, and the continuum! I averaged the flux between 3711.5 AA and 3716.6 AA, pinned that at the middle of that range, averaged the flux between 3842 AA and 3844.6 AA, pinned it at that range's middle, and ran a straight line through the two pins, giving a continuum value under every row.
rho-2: 0.2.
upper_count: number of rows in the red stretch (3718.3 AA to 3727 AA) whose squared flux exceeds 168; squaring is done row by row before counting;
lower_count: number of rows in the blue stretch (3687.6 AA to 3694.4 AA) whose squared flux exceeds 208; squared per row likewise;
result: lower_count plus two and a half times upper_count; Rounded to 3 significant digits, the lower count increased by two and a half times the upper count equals 23.5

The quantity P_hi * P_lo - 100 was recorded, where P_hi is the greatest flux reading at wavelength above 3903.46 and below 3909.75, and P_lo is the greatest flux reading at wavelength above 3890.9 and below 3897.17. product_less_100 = 265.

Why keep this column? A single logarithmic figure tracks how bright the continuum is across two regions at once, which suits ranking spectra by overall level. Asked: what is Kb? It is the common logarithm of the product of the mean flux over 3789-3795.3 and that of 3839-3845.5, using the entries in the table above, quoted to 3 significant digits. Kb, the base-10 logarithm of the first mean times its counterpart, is 2.24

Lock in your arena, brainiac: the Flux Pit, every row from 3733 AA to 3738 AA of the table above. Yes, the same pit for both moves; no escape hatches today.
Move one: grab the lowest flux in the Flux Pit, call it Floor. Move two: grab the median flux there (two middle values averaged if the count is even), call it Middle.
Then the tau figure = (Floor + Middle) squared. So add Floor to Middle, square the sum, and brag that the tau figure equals 324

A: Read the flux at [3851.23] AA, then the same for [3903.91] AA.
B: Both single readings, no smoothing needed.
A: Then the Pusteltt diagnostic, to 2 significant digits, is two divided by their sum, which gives 0.054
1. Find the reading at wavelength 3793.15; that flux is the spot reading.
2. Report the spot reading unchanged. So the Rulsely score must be 17.06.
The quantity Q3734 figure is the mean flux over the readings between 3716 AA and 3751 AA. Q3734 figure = 15.4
